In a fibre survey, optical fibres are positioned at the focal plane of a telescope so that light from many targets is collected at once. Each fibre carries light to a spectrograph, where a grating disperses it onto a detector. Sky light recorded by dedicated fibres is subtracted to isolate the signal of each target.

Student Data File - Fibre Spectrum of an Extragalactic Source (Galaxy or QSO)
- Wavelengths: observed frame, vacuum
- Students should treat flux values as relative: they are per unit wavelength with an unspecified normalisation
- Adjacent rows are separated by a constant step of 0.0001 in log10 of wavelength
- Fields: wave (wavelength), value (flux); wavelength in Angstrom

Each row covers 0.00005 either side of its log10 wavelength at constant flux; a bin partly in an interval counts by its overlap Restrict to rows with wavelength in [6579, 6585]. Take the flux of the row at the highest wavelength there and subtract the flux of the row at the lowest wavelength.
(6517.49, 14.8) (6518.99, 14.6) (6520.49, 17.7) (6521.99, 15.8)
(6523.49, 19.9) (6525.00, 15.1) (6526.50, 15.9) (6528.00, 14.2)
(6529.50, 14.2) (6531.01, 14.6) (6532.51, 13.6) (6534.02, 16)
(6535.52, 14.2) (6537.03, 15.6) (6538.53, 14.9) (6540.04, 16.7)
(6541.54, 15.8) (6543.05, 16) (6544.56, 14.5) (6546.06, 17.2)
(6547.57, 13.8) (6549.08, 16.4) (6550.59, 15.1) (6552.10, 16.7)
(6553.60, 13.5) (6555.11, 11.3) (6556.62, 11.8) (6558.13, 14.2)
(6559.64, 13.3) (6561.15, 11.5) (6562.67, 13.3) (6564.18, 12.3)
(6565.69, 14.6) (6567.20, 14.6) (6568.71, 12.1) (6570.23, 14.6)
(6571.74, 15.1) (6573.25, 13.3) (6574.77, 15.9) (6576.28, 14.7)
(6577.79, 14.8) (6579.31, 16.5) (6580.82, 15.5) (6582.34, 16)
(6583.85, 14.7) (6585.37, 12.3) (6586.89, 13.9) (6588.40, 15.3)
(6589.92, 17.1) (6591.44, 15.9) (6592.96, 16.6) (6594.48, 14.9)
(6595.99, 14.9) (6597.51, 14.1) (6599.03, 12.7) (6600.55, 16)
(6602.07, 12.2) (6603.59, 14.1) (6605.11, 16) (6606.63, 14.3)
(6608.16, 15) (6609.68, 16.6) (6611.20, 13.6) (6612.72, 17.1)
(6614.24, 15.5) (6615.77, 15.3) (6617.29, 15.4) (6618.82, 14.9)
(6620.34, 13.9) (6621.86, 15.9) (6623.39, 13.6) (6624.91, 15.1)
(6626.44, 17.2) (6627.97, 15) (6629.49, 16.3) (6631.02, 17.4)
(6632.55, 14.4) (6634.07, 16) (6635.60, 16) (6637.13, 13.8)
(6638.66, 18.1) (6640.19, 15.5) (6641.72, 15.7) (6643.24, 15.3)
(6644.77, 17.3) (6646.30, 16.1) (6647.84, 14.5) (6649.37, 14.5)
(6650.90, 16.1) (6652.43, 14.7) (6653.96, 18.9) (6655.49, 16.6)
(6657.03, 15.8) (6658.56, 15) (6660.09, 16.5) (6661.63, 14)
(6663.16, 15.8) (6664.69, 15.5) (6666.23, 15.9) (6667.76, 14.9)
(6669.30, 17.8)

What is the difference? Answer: -1.8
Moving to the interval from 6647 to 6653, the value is 0.2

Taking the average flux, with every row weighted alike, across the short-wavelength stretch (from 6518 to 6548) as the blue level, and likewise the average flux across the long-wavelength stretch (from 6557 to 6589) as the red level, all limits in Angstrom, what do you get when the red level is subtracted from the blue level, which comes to 1.3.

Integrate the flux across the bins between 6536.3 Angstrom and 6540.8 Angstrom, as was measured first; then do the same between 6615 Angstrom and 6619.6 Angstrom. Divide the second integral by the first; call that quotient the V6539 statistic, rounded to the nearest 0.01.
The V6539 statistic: 0.98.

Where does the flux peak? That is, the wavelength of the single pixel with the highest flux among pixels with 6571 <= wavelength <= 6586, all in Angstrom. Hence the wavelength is 6579.31 Angstrom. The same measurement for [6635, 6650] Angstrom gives 6638.66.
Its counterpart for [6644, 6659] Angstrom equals 6653.96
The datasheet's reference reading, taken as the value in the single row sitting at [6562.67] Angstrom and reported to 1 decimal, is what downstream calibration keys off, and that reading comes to 13.3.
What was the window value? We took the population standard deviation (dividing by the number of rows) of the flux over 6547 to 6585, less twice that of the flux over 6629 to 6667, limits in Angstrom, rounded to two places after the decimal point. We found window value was -0.86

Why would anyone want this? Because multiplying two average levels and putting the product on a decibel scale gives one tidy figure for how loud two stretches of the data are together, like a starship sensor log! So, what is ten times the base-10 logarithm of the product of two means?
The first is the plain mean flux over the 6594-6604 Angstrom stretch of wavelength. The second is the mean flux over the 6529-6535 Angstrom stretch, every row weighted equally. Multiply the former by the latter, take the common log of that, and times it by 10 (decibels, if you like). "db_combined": 23.1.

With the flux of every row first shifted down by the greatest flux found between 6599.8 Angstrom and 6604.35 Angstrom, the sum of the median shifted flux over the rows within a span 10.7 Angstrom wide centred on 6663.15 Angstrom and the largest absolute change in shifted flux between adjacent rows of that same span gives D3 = 2.0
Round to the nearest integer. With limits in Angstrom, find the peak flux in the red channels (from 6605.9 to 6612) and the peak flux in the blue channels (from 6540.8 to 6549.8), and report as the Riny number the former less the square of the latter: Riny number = -279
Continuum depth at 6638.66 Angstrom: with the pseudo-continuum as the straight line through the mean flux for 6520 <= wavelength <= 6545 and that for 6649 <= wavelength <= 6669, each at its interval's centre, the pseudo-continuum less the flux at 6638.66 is -2.4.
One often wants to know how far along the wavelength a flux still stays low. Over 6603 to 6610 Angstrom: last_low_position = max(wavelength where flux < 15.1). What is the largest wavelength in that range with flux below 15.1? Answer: 6608.16 Angstrom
